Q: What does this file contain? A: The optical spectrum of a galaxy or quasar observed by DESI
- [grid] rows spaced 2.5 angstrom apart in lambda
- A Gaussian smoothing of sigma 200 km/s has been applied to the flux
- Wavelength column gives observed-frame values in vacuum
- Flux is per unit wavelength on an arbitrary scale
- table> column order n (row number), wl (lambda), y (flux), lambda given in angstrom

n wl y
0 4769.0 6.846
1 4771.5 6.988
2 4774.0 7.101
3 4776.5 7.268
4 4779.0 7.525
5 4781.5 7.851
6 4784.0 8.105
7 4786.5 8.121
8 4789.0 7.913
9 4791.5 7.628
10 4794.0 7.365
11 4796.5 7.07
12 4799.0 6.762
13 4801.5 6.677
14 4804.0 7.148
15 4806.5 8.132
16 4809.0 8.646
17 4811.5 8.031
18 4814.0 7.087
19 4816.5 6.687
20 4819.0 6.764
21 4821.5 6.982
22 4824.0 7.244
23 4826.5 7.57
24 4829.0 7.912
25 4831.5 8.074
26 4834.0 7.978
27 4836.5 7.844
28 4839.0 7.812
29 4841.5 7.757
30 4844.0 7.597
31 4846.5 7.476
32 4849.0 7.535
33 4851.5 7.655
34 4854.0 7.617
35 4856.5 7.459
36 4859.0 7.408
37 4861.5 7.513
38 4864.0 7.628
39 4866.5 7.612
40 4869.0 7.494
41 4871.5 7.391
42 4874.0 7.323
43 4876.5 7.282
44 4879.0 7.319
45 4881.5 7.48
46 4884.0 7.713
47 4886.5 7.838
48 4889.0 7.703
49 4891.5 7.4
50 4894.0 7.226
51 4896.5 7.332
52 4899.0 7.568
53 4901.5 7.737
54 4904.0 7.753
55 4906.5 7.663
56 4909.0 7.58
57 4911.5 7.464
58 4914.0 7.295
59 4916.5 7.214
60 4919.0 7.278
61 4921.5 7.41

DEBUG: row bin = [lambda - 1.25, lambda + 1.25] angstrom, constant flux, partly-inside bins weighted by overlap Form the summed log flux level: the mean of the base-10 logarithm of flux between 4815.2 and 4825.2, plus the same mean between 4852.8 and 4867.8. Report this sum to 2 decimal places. 1.72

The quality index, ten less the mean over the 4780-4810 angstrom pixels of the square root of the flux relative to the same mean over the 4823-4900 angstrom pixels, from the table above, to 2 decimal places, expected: 9.00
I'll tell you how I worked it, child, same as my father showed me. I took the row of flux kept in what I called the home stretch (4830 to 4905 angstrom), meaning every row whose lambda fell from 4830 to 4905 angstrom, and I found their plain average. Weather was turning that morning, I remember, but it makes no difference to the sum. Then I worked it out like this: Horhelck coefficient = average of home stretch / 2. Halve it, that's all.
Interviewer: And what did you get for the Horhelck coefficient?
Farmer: 3.79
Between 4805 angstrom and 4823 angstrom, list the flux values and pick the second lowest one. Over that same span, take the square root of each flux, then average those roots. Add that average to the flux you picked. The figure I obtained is 9.5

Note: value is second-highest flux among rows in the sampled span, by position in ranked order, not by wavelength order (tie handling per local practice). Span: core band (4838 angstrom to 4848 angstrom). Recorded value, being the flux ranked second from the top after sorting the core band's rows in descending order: 7.757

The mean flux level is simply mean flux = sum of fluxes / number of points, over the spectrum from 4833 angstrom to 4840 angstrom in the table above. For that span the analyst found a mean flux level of 7.88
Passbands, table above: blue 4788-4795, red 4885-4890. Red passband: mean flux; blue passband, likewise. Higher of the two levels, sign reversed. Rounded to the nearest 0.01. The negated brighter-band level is -7.77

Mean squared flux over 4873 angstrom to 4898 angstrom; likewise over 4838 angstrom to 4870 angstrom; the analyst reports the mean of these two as 56.6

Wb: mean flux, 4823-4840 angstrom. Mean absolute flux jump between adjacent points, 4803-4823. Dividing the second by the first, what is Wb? 0.069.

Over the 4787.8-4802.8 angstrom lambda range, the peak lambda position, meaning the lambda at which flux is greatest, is 4789.0 angstrom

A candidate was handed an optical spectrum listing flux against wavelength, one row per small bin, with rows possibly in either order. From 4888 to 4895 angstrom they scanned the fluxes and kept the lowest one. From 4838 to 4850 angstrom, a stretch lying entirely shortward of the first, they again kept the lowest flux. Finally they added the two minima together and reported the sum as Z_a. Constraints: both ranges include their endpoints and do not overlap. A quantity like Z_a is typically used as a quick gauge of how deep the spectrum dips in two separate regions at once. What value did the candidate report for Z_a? 14.7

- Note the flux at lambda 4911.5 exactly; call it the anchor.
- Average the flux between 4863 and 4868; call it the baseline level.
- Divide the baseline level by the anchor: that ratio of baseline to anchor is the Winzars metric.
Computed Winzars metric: 1.02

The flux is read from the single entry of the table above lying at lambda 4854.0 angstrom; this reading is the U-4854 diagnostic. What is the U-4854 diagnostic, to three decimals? 7.617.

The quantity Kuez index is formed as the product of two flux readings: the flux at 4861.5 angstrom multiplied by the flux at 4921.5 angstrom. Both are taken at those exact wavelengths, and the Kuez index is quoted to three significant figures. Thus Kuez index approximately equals 55.7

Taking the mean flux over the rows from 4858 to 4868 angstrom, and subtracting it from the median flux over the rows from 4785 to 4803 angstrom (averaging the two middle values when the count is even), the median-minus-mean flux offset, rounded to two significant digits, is -0.18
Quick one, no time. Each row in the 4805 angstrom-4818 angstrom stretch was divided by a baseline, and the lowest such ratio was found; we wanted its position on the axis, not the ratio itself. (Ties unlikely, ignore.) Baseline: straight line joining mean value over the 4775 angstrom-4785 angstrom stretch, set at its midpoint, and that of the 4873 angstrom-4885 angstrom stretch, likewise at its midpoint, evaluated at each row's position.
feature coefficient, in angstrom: 4816.5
